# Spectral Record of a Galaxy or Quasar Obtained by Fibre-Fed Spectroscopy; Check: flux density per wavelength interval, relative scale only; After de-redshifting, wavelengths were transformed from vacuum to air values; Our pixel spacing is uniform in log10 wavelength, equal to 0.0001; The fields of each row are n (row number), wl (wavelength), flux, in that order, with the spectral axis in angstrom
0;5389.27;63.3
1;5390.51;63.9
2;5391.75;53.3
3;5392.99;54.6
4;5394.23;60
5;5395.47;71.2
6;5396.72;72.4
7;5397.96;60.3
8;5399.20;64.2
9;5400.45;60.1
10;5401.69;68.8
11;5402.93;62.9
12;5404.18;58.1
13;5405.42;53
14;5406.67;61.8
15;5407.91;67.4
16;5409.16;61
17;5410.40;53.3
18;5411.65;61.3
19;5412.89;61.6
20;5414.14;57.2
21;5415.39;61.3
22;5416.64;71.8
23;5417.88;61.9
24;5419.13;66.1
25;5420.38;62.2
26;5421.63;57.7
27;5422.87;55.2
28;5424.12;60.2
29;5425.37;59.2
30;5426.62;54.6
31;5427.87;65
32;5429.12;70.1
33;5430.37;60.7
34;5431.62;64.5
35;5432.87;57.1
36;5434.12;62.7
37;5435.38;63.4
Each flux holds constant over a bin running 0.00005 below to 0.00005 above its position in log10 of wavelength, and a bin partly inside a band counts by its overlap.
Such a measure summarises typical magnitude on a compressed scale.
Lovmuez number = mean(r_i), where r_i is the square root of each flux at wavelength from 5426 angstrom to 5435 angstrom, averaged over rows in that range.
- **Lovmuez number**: 7.87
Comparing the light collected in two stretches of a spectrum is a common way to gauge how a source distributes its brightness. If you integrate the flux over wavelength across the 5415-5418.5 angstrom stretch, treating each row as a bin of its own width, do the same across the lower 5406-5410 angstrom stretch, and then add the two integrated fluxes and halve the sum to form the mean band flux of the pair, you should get 240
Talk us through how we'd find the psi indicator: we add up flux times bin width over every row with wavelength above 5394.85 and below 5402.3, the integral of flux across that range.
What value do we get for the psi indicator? 493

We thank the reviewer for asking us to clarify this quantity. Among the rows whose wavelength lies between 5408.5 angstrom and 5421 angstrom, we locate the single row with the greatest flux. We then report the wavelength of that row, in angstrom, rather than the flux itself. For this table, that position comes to 5416.64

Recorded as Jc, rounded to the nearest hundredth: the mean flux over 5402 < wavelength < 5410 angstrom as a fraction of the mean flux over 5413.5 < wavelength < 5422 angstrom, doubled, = 1.94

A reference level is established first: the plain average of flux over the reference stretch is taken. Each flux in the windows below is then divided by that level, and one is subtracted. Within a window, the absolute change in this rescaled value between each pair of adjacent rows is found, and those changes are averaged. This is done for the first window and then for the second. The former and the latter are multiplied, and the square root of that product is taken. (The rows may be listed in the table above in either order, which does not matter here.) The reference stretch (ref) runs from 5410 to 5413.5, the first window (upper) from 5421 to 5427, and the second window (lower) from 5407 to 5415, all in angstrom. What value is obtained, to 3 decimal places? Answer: 0.071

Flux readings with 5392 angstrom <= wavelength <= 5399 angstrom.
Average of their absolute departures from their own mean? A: 6.5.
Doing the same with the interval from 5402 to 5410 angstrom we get 3.4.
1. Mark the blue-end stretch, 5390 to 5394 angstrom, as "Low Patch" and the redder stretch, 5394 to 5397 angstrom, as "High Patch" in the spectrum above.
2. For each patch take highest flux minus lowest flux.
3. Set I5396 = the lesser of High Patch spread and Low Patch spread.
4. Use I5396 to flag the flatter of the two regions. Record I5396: 10.6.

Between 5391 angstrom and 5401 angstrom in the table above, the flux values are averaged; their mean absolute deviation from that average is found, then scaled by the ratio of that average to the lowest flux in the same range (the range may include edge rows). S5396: 6.3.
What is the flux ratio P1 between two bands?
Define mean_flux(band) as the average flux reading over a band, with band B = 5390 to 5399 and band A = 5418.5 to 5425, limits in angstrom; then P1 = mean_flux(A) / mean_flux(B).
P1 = 0.97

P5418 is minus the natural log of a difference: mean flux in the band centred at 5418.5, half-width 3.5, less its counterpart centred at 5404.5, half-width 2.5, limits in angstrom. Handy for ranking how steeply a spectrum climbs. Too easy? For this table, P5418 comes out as -1.5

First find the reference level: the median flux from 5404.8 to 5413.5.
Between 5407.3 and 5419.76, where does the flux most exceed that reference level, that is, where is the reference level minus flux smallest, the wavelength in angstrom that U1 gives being 5416.64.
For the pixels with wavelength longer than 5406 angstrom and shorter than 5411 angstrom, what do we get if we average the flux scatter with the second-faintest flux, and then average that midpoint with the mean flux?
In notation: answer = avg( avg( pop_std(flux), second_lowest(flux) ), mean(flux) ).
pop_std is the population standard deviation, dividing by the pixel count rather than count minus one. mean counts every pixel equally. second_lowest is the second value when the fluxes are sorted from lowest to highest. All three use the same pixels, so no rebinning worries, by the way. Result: 46.9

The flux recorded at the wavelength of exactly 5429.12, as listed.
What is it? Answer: 70.1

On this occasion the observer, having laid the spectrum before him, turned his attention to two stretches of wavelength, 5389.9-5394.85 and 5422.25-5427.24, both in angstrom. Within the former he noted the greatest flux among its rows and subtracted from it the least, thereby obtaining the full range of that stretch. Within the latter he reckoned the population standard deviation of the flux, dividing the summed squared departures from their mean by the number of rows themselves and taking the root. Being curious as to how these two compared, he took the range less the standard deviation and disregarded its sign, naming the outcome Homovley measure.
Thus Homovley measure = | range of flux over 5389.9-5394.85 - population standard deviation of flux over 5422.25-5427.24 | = 8.2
